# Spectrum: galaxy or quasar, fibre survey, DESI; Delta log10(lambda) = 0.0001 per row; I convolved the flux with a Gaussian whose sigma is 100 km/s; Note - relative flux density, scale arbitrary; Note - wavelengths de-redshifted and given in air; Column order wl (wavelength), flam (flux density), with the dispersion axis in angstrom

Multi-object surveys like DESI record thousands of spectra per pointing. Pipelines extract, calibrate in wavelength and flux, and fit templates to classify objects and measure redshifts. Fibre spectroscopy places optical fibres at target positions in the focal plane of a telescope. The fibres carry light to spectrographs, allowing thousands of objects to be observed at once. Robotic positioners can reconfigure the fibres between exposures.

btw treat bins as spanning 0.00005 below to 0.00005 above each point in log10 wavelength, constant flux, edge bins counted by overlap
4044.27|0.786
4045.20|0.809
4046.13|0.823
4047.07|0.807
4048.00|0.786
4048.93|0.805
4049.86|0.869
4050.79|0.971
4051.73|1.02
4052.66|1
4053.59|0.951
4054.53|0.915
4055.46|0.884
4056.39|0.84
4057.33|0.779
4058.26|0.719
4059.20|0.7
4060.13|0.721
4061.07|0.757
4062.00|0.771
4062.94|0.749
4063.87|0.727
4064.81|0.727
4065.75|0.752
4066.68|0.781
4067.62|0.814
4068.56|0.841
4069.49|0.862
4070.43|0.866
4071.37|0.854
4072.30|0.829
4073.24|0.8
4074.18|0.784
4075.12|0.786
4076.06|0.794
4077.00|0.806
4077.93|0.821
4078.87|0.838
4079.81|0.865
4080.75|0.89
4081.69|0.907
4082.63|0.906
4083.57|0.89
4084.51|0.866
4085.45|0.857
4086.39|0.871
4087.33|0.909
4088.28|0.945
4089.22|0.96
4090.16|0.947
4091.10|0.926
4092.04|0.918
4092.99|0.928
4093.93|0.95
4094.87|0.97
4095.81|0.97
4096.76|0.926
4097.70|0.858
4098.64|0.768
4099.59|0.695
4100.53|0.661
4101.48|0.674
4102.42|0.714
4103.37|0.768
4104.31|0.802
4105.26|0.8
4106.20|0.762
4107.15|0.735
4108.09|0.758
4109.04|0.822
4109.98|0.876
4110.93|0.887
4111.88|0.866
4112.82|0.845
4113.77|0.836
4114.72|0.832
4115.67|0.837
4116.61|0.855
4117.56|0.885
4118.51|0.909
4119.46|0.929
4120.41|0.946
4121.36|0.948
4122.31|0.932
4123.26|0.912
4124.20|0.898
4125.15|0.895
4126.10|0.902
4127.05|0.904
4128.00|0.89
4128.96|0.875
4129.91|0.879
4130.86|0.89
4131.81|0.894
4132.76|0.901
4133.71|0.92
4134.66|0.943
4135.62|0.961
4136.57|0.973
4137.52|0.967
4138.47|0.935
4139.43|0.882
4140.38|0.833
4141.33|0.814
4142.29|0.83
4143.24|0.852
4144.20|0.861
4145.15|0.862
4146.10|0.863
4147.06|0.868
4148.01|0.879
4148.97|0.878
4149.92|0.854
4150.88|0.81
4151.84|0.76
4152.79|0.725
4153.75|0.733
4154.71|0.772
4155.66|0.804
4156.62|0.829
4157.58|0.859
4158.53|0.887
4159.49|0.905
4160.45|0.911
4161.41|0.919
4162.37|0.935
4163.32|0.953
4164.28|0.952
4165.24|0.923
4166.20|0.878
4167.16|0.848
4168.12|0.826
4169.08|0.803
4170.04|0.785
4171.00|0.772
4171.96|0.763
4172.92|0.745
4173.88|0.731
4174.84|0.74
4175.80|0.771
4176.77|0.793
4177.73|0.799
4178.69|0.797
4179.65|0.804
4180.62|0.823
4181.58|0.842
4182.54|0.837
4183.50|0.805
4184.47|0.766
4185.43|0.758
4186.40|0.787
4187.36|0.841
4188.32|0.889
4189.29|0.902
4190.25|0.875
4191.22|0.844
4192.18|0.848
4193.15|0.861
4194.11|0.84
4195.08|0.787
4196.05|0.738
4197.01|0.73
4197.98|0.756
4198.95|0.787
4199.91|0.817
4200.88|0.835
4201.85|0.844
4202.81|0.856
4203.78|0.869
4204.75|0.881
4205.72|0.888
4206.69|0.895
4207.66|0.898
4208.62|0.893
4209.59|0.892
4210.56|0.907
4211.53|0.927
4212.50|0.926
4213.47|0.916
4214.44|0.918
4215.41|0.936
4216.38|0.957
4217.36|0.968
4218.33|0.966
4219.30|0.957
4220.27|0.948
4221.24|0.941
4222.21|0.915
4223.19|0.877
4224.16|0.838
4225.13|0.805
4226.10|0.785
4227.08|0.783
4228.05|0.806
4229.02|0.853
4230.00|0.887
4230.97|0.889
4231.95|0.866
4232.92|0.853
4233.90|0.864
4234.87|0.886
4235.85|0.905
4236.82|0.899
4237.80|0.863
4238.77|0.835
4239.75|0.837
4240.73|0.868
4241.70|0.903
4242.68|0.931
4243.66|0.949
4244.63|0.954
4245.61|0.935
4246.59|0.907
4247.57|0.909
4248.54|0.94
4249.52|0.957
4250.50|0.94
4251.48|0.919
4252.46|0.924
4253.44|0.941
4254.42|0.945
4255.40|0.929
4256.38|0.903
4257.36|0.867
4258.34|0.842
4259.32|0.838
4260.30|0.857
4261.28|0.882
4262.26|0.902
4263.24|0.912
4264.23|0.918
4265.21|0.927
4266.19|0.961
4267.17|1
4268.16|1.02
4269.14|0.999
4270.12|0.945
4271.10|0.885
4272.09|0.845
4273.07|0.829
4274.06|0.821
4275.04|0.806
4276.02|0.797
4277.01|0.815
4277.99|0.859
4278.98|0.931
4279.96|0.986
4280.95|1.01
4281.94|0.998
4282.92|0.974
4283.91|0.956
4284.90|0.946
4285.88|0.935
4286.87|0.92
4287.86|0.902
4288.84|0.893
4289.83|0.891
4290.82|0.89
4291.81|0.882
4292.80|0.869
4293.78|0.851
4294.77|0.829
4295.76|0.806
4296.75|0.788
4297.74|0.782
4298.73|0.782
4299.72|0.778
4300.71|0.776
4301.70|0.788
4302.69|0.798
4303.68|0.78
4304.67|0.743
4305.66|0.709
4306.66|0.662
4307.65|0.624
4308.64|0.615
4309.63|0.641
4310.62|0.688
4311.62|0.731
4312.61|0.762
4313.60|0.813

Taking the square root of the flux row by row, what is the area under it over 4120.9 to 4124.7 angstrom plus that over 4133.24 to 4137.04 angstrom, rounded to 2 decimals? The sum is 7.36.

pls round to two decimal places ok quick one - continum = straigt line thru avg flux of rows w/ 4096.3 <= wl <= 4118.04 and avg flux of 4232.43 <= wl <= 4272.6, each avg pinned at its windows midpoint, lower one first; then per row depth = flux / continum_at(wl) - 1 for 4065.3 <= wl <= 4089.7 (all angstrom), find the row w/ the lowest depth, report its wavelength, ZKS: 4065.75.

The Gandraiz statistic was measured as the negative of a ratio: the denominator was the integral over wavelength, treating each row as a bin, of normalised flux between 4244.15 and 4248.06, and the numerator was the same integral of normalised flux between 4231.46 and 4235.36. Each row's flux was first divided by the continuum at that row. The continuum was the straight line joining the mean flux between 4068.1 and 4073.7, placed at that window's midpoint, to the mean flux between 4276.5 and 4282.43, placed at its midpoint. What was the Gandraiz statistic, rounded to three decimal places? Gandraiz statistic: -0.939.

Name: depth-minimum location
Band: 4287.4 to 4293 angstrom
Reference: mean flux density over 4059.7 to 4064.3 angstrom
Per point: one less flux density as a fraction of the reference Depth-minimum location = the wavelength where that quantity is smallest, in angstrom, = 4287.86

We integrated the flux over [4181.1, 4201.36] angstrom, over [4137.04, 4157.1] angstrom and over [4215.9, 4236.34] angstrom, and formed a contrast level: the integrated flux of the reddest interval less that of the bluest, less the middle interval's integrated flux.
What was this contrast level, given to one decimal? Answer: -15.3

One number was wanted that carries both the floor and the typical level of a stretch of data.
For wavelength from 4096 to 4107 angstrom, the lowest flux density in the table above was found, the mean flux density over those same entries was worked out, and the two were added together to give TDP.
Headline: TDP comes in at 1.43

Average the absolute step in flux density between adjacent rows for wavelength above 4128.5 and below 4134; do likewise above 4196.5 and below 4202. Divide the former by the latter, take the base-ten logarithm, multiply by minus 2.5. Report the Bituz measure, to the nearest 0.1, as 1.0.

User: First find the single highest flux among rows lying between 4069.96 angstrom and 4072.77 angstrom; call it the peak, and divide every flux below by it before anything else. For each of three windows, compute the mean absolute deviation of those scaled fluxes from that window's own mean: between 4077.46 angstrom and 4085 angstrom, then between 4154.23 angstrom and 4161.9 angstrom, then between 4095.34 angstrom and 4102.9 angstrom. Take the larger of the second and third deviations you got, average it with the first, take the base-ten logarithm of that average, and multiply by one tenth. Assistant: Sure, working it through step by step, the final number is -0.114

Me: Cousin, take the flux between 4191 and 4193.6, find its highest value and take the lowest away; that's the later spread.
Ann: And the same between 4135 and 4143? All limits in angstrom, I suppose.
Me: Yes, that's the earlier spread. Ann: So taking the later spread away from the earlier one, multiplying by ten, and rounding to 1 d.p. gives 1.4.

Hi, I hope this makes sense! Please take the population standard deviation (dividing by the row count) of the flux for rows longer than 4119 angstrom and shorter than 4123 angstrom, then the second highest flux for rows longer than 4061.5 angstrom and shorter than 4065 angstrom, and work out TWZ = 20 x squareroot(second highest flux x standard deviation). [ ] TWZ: 1.6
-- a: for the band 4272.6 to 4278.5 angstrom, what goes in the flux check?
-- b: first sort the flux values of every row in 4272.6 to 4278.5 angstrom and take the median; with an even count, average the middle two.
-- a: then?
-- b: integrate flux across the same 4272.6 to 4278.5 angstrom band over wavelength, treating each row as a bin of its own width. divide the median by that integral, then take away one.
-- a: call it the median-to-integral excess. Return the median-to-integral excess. -0.831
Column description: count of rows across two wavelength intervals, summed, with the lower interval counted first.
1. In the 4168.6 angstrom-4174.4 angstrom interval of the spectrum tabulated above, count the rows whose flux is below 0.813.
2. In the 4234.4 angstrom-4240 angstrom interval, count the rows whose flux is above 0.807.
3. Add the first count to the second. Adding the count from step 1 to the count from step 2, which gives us 12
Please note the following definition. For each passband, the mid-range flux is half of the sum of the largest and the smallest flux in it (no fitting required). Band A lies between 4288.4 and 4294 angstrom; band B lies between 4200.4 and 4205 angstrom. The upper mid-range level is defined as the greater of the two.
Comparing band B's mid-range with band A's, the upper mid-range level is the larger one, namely 0.87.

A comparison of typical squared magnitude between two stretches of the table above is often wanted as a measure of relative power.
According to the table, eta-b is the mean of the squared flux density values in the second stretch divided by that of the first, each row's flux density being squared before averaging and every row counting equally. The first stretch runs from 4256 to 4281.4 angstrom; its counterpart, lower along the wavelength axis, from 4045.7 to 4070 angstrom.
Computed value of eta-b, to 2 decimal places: 0.84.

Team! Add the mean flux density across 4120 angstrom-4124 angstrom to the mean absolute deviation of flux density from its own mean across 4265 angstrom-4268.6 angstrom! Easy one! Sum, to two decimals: 0.97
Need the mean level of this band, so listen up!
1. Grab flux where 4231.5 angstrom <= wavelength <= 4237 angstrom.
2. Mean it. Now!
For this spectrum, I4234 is 0.88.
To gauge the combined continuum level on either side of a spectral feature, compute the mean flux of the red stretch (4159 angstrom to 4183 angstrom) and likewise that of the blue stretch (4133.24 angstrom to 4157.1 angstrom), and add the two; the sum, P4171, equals 1.69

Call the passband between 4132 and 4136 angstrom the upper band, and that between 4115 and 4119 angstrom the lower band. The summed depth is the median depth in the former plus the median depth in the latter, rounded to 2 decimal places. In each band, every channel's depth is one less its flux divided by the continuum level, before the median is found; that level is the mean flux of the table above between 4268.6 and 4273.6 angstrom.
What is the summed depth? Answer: 0.00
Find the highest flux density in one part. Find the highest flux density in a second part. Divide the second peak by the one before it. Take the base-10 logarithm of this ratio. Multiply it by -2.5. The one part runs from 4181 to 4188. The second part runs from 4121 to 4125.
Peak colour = -0.13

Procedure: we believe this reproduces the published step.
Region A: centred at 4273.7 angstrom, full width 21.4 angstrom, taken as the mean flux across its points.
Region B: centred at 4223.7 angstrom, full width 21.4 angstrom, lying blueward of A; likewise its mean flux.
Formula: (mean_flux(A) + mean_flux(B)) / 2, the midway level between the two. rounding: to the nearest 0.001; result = 0.903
